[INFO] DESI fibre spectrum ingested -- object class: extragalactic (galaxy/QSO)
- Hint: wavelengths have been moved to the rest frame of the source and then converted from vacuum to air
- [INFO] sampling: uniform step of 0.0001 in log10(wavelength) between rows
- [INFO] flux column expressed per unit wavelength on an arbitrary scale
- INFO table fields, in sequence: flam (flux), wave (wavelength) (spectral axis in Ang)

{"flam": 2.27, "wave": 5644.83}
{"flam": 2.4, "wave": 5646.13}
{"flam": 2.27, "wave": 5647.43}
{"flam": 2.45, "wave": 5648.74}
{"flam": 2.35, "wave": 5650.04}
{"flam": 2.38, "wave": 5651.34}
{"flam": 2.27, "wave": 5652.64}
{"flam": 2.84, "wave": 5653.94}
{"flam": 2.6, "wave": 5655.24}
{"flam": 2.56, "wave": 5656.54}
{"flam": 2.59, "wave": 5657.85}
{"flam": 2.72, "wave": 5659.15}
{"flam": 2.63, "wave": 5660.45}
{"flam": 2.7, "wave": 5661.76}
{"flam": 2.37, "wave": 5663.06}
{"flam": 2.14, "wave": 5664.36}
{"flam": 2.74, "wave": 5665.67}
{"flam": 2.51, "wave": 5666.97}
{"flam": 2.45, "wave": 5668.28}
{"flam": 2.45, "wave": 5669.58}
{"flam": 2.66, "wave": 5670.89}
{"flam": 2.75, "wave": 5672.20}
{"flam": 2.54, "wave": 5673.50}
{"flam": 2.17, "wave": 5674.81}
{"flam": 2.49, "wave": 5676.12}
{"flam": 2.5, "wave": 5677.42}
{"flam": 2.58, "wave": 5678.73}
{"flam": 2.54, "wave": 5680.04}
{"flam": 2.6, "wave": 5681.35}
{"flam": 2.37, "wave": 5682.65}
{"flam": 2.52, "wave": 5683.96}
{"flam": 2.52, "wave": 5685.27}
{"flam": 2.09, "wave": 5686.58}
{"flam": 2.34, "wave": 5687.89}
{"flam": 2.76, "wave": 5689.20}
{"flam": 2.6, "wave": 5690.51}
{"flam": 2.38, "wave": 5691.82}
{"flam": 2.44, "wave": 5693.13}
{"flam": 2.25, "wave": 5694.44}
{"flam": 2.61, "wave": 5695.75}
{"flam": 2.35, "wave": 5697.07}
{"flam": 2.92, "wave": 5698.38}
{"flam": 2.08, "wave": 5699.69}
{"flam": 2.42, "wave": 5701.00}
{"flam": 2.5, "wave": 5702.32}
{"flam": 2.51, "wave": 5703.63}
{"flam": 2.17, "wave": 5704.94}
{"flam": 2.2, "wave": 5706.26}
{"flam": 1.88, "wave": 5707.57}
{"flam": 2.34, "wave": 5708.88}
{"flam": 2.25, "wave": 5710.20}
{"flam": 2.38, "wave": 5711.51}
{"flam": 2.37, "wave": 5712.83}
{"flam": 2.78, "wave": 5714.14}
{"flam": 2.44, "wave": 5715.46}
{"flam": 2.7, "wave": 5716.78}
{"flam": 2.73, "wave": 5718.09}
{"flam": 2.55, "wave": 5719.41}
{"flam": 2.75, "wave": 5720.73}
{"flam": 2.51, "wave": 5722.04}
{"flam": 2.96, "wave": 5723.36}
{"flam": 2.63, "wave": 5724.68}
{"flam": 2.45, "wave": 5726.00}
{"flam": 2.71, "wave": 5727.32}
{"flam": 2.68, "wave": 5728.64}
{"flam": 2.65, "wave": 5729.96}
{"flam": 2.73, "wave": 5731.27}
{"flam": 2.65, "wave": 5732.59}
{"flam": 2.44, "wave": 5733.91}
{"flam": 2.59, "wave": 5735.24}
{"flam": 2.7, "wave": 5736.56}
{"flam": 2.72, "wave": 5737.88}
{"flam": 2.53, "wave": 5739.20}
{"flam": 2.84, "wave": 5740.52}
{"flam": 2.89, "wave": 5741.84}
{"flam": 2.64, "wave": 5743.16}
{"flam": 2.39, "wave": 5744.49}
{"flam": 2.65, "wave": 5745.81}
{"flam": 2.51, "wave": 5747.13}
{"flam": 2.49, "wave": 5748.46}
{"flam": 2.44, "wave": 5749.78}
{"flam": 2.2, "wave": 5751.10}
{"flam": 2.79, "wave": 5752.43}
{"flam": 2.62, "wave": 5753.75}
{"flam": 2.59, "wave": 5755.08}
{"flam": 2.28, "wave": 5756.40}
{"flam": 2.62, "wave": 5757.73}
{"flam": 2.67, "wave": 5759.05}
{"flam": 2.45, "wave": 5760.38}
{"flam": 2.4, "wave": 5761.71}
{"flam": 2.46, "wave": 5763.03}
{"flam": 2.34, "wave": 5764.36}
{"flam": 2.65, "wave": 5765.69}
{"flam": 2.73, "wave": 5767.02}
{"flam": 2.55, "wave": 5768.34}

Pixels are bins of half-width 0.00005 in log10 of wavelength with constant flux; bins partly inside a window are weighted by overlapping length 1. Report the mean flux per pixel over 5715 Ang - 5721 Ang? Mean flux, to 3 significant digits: 2.63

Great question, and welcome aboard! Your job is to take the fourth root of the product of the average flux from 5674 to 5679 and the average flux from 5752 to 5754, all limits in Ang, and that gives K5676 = 1.60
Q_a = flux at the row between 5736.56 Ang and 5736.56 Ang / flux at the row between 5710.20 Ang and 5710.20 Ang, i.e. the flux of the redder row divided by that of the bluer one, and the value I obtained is 1.20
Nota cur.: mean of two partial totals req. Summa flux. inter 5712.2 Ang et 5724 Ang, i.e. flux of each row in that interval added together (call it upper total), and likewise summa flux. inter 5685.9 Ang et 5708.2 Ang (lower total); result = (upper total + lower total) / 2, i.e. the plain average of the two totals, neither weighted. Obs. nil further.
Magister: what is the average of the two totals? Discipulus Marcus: 32.1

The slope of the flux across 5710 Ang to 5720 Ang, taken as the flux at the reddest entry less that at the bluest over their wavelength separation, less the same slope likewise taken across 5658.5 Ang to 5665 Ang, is 0.14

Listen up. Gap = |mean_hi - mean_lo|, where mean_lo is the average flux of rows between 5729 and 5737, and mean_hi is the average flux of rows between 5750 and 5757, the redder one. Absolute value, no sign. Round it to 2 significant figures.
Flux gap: 0.13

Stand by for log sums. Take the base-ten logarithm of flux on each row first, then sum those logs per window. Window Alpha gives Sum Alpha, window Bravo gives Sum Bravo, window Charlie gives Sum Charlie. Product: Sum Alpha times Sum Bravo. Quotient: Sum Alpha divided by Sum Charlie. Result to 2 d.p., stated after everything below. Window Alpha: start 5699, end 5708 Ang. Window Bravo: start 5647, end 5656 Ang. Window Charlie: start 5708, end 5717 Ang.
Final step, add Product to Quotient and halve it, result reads 3.78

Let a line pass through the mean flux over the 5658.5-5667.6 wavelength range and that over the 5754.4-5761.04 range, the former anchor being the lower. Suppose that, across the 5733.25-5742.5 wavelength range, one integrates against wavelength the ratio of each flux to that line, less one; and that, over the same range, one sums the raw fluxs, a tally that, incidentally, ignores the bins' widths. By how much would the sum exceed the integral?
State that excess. 18.2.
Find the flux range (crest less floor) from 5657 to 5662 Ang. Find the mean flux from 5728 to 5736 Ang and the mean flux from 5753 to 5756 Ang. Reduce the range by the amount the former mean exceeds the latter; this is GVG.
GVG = 0.1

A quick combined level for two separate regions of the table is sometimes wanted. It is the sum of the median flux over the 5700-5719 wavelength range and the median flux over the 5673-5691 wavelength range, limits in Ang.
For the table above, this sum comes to 4.92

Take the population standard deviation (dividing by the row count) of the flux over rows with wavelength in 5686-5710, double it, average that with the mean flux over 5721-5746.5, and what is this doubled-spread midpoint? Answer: 1.57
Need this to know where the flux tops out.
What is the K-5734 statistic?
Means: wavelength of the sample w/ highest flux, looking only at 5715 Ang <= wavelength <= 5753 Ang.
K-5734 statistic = 5723.36 Ang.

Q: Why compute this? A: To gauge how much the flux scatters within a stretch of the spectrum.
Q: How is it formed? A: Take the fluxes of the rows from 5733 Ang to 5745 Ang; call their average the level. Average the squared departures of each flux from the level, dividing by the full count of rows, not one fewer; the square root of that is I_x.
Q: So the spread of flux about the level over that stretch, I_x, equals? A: 0.16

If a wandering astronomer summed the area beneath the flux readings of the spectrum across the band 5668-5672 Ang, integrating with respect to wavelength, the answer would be 10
